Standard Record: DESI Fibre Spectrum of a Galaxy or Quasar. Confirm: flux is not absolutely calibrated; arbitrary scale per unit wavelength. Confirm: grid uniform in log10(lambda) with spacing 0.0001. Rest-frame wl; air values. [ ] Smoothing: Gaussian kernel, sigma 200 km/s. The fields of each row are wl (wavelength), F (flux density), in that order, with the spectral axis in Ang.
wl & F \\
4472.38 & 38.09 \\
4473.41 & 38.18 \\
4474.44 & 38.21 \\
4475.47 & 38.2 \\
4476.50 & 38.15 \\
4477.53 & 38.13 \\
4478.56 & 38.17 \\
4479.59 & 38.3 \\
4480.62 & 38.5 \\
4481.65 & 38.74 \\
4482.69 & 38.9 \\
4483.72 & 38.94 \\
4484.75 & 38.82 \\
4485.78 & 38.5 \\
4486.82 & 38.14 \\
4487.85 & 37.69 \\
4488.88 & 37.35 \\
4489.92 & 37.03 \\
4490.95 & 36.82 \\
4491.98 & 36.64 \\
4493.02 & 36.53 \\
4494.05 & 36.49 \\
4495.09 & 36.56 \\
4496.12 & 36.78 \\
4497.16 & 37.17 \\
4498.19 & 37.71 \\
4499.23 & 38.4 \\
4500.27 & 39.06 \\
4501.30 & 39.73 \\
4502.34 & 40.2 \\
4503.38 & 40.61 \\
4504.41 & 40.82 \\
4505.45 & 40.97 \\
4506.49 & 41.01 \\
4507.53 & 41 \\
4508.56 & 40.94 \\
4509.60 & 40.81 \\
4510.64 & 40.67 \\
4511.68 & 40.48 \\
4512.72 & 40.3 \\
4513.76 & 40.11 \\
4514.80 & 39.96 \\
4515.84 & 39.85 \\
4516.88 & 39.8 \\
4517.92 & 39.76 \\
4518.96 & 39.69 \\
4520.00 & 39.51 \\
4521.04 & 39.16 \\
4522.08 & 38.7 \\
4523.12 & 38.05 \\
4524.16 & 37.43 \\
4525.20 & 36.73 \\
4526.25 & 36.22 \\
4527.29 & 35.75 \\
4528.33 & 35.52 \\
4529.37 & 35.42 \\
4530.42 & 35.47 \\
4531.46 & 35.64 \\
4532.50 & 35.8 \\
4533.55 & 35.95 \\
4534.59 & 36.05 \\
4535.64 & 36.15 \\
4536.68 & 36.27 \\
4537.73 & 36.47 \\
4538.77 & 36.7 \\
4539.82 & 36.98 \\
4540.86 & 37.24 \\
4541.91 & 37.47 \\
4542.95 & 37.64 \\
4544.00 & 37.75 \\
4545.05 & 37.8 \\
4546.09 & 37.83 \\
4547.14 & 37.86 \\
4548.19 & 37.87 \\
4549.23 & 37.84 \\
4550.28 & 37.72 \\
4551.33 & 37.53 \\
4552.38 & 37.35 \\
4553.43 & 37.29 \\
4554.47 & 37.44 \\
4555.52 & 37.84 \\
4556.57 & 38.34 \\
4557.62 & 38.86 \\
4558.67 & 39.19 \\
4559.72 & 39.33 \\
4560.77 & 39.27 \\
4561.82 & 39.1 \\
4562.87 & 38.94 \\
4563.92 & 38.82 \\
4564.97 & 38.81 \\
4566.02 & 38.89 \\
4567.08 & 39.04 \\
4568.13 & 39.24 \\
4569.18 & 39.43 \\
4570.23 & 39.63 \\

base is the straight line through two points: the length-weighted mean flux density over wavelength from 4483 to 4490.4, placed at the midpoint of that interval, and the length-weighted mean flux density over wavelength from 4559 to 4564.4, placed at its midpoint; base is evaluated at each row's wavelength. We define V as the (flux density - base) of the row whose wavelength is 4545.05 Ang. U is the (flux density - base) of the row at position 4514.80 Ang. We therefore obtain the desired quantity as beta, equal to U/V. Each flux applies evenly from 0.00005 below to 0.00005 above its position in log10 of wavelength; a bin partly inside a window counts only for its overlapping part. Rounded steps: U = 1.5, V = -1.1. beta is -1.4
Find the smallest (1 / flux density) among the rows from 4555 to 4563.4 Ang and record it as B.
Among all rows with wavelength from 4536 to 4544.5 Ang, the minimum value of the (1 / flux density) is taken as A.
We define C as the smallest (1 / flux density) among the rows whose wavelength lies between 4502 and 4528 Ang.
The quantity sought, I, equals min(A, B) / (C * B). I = 41.0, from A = 0.0265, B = 0.0254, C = 0.0244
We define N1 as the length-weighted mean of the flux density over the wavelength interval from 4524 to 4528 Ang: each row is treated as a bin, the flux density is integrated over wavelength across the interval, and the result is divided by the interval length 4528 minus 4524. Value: 36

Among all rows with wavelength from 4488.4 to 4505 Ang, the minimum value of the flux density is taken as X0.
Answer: 36.49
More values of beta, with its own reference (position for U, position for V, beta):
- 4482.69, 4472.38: 4.7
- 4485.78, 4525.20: -0.2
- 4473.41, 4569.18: 1.2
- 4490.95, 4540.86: 0.8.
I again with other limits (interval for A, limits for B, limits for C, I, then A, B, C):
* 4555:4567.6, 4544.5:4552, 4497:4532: 39.5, 0.0254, 0.0264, 0.0244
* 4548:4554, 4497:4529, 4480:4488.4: 38.9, 0.0264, 0.0244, 0.0257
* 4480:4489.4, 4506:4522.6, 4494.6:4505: 40.8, 0.0257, 0.0244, 0.0245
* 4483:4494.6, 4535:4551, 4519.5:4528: 38.4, 0.0257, 0.0264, 0.0253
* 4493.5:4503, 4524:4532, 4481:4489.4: 36.3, 0.0249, 0.0267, 0.0257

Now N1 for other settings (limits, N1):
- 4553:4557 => 38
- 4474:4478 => 38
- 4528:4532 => 36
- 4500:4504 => 40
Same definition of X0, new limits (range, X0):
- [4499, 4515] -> 38.4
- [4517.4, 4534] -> 35.42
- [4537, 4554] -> 36.47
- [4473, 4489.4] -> 37.35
